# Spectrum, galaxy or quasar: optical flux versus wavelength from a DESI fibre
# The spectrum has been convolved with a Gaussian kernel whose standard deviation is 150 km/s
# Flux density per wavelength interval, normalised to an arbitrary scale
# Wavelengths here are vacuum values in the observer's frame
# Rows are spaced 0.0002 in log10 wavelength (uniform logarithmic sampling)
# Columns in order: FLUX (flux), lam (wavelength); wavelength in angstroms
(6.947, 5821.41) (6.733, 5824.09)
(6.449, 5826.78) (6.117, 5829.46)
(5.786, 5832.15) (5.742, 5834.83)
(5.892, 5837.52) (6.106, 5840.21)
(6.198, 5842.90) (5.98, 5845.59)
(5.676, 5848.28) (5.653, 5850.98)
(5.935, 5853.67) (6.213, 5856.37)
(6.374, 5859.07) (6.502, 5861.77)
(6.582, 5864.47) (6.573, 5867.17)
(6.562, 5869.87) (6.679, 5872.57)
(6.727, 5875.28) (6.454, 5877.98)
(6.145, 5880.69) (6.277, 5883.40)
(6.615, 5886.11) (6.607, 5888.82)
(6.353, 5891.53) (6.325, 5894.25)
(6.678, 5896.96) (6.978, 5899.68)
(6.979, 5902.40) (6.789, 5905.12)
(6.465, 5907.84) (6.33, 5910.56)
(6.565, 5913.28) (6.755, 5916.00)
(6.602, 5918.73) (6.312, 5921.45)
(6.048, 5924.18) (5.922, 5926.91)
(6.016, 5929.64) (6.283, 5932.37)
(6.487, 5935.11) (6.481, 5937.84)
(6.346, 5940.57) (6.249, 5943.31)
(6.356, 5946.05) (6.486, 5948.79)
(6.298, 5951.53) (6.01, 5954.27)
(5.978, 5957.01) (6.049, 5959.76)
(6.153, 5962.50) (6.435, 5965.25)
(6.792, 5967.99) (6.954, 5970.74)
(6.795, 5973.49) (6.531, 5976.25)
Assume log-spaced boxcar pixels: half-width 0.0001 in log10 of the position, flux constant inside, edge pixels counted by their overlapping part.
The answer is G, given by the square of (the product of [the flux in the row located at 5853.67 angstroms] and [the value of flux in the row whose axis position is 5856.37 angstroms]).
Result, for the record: 1360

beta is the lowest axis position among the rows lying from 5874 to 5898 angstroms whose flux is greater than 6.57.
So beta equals 5875.28 angstroms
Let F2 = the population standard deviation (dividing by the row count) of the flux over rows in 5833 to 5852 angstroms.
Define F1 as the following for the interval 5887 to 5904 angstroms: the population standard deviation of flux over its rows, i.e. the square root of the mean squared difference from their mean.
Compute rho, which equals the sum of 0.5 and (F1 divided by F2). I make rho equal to 1.8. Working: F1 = 0.262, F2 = 0.198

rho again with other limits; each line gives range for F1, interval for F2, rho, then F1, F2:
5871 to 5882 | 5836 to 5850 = 1.8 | 0.230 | 0.181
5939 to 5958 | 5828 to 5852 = 1.4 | 0.173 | 0.193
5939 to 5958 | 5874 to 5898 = 1.4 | 0.173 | 0.191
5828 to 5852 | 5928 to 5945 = 1.7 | 0.193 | 0.160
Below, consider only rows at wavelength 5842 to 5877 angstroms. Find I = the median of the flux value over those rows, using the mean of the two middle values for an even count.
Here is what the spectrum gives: 6.37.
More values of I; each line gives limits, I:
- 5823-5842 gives 6.11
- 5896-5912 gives 6.73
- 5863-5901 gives 6.58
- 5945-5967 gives 6.23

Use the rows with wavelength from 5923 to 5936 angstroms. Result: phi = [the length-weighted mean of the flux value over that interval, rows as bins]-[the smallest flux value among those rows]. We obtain 0.22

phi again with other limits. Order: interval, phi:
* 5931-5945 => 0.12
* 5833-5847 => 0.24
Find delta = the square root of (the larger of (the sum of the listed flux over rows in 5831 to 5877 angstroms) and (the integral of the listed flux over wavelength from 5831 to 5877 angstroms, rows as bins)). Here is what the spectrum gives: 16.9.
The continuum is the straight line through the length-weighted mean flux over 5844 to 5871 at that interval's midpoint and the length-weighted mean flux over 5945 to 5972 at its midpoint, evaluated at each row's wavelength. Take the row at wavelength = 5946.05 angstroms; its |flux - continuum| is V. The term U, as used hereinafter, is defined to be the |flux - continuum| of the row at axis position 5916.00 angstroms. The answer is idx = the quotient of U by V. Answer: 19.3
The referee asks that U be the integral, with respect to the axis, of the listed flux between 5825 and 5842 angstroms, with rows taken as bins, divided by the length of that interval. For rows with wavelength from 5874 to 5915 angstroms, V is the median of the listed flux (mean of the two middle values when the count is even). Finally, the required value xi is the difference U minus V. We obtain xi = -0.53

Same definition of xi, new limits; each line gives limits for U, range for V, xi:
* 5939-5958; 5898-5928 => -0.31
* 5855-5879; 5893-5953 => 0.11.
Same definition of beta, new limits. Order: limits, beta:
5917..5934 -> 5918.73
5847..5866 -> 5864.47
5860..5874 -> 5864.47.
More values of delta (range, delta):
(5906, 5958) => 18.1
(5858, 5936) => 22.5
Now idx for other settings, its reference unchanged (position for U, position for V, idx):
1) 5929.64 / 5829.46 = 6.6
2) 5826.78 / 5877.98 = 1.3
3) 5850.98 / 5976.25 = 3.5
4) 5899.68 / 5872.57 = 1.6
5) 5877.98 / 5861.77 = 0.8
